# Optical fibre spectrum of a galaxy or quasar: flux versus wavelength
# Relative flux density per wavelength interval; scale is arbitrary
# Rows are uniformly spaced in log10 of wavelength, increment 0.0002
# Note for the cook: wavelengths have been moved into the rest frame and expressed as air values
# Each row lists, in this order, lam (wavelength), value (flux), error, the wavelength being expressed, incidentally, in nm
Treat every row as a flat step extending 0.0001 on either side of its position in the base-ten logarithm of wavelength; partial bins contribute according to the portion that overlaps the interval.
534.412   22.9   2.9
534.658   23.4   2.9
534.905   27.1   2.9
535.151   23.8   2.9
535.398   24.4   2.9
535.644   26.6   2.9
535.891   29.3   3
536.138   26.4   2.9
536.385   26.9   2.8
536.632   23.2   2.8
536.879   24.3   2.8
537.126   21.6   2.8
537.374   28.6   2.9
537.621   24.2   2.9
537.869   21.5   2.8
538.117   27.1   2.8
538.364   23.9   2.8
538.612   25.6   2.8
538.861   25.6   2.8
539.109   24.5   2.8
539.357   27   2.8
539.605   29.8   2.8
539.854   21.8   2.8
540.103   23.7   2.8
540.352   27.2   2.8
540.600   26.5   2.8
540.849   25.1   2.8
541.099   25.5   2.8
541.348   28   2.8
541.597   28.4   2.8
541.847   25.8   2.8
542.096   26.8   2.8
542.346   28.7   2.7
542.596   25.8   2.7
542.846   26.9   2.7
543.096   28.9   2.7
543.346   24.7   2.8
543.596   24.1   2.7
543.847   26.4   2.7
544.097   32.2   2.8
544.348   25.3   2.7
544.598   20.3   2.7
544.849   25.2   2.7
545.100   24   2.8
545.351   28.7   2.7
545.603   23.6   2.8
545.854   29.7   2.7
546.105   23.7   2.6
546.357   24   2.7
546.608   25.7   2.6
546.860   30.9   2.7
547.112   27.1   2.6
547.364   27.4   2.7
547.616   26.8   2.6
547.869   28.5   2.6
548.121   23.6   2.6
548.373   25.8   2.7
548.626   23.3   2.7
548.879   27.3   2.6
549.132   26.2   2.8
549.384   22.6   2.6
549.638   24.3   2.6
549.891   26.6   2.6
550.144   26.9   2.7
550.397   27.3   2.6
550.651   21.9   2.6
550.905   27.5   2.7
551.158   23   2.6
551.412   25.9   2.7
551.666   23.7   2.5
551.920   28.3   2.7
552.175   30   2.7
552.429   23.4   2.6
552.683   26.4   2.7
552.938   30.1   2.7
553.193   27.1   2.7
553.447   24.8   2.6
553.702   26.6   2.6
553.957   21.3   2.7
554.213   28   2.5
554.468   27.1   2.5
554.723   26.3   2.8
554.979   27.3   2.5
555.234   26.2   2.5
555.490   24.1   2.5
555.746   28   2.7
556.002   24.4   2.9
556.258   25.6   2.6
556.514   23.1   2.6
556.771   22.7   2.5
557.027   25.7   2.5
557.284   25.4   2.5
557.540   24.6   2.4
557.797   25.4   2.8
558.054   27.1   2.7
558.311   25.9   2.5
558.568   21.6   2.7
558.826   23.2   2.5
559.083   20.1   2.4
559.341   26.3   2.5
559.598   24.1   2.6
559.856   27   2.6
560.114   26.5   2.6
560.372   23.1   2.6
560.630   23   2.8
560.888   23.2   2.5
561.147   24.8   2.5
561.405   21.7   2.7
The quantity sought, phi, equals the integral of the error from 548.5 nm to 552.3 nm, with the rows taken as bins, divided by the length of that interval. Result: 2.65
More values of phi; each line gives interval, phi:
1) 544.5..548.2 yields 2.67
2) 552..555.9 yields 2.62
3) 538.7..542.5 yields 2.79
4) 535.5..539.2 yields 2.84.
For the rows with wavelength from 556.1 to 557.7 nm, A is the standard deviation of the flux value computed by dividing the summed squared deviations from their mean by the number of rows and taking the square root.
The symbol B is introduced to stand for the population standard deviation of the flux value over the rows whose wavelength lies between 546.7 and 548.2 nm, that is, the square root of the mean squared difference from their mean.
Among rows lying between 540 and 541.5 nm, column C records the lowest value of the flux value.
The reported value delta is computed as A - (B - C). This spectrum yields 22.7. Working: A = 1.20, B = 2.17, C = 23.7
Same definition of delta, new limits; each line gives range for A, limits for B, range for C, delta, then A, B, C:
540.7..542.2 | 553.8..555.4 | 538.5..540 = 20.8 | 1.25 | 2.20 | 21.8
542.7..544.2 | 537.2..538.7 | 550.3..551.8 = 22.3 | 2.72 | 2.30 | 21.9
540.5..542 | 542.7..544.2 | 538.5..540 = 20.3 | 1.24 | 2.72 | 21.8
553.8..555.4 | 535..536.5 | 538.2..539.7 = 24.3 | 2.20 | 1.79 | 23.9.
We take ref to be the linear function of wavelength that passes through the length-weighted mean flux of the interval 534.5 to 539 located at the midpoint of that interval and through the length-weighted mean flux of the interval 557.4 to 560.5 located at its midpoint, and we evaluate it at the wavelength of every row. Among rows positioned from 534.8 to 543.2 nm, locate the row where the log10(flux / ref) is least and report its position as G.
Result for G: 537.869 nm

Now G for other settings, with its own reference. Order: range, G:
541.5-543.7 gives 543.596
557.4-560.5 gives 559.083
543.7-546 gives 544.598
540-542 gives 540.103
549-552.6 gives 550.651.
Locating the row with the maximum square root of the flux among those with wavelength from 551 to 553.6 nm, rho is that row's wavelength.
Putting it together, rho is 552.938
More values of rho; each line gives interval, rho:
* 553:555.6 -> 554.213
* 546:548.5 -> 546.860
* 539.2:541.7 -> 539.605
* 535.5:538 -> 535.891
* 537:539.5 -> 537.374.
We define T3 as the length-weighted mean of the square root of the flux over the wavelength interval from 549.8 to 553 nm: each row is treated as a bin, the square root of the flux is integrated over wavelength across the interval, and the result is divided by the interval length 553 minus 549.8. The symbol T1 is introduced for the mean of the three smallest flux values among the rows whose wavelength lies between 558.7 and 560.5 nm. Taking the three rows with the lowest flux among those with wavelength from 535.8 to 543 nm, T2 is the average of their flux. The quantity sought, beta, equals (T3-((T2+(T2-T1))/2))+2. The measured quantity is -3.5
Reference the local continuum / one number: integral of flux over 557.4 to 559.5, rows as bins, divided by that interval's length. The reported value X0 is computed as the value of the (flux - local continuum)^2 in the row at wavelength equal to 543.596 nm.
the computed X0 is 0.03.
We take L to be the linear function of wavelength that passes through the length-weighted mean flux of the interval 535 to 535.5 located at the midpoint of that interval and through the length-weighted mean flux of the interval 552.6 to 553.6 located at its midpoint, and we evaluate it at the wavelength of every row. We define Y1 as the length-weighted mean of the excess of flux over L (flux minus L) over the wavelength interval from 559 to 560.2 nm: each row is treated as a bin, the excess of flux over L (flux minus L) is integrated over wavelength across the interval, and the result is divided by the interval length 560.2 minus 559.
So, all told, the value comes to -3.2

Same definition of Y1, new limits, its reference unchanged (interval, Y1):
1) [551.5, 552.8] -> -0.6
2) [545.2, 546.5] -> -0.1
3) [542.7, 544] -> 0.8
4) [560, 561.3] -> -4.3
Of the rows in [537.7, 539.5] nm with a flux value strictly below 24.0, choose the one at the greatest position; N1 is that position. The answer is 538.364 nm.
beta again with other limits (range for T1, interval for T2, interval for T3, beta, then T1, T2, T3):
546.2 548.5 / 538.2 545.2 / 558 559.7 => -2.8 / 24.43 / 21.9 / 4.88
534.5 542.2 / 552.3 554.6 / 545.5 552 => -5.3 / 21.63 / 23.2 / 5.08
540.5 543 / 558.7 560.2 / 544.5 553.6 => -2.7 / 25.47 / 22.5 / 5.08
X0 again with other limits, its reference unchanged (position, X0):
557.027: 2.00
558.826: 1.18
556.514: 1.40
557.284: 1.24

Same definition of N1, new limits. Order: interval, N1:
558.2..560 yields 559.083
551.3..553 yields 552.429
